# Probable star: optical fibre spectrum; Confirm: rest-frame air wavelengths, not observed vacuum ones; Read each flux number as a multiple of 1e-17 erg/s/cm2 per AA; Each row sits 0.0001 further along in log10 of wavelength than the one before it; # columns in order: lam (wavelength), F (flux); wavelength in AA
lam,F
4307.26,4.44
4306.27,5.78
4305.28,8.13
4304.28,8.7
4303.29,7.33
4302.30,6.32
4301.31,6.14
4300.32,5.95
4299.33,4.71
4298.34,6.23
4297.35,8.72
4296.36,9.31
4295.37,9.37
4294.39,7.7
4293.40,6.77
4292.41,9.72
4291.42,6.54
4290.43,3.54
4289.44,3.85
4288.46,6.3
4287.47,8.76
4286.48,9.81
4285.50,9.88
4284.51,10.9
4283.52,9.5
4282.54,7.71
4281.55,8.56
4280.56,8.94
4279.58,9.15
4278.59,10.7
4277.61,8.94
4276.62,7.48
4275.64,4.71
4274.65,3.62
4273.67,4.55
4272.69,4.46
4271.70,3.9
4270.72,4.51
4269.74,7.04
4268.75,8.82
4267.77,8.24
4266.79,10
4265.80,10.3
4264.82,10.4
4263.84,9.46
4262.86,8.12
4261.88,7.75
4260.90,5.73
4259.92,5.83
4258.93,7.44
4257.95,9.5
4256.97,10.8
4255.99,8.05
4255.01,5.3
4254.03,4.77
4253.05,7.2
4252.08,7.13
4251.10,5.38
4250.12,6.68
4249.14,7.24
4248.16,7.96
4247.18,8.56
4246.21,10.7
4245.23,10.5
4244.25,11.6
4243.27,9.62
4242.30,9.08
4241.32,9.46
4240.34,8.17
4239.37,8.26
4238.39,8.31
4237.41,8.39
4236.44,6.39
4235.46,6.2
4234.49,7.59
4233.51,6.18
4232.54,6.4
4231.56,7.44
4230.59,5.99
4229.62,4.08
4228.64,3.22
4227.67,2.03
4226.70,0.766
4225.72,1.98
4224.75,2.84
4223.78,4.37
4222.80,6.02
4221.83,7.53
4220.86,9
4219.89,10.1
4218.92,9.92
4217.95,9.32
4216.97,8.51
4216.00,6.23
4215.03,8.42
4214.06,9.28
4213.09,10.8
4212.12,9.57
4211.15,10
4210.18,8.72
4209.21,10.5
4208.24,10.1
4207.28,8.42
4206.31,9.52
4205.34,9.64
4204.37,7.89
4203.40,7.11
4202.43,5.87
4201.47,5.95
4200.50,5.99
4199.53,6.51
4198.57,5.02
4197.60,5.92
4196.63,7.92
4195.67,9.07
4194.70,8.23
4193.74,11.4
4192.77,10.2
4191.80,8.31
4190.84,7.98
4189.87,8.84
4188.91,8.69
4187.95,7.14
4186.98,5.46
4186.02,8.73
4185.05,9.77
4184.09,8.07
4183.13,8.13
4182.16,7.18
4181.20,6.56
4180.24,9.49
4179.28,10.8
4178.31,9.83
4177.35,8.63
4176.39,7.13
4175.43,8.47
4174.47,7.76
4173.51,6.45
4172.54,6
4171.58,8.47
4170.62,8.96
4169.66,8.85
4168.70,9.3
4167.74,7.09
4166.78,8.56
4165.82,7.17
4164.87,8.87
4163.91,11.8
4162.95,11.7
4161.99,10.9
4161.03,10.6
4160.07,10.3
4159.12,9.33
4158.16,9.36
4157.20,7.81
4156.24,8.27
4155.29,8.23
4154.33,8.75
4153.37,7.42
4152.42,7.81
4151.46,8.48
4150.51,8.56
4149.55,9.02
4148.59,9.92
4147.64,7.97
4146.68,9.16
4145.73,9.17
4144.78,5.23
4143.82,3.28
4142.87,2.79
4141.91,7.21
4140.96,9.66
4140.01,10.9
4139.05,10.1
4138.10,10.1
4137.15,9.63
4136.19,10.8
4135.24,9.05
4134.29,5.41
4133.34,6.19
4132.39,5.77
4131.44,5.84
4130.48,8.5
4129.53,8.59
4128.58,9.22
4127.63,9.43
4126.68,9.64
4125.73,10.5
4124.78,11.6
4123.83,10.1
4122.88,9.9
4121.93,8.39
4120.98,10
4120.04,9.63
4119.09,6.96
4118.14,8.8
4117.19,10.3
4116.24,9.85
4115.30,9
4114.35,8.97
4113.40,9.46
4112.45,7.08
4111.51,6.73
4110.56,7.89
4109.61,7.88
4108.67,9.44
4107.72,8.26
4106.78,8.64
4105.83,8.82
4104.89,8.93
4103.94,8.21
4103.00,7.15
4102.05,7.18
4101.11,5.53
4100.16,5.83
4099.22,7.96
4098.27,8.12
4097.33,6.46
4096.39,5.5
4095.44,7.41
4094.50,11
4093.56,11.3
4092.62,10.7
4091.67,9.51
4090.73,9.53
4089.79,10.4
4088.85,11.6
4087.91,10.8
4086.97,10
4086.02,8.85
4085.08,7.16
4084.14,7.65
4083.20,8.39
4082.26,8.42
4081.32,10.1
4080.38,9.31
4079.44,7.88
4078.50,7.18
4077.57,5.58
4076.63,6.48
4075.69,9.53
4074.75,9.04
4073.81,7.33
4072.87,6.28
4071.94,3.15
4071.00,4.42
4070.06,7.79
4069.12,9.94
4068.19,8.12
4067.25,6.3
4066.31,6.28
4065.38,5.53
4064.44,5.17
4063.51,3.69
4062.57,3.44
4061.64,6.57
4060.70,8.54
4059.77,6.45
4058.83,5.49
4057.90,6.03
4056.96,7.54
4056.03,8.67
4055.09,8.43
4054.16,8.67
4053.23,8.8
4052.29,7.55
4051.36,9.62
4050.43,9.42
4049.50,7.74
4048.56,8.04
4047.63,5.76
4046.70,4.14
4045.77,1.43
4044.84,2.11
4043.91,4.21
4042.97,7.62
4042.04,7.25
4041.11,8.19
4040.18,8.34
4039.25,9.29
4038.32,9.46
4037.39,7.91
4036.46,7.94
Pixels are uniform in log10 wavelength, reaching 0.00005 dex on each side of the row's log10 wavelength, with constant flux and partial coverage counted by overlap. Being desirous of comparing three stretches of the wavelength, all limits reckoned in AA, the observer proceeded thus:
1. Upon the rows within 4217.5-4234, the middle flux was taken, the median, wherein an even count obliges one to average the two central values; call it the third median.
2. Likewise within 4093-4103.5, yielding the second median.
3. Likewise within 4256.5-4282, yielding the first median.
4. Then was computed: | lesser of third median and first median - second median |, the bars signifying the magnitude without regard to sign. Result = 1.2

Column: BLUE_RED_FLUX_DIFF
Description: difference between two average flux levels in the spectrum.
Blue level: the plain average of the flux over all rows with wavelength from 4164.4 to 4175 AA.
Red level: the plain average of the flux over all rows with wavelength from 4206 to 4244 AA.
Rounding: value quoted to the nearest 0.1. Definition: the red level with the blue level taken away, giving -0.5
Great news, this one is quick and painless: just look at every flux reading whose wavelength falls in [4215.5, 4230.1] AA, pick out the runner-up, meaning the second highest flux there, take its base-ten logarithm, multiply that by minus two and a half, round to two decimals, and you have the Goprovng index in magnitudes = -2.49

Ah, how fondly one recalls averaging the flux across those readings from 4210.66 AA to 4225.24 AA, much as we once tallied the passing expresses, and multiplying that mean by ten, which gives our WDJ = 81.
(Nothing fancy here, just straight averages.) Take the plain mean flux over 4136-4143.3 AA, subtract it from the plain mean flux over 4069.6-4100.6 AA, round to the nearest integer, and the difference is -1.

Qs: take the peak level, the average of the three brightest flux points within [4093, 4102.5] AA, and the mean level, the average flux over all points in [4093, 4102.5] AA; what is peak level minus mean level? 2.5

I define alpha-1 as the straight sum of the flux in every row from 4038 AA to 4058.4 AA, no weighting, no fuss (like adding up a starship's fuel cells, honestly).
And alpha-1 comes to 158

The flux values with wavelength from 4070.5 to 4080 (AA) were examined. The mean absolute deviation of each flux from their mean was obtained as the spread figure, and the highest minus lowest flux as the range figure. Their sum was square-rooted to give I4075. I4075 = 2.81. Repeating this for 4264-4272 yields 2.93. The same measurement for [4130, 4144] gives 3.23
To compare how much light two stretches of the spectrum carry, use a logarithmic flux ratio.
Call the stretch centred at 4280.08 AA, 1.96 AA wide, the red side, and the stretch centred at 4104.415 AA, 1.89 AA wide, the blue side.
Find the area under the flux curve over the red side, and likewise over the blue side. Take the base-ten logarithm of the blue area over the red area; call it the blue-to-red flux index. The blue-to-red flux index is -0.04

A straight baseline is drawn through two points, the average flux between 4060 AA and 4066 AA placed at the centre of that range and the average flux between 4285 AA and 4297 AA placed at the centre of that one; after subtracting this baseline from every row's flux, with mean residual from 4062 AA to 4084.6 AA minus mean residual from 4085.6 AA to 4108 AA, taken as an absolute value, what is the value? 1.5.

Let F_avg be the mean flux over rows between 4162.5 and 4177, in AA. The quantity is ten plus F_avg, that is 18.4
